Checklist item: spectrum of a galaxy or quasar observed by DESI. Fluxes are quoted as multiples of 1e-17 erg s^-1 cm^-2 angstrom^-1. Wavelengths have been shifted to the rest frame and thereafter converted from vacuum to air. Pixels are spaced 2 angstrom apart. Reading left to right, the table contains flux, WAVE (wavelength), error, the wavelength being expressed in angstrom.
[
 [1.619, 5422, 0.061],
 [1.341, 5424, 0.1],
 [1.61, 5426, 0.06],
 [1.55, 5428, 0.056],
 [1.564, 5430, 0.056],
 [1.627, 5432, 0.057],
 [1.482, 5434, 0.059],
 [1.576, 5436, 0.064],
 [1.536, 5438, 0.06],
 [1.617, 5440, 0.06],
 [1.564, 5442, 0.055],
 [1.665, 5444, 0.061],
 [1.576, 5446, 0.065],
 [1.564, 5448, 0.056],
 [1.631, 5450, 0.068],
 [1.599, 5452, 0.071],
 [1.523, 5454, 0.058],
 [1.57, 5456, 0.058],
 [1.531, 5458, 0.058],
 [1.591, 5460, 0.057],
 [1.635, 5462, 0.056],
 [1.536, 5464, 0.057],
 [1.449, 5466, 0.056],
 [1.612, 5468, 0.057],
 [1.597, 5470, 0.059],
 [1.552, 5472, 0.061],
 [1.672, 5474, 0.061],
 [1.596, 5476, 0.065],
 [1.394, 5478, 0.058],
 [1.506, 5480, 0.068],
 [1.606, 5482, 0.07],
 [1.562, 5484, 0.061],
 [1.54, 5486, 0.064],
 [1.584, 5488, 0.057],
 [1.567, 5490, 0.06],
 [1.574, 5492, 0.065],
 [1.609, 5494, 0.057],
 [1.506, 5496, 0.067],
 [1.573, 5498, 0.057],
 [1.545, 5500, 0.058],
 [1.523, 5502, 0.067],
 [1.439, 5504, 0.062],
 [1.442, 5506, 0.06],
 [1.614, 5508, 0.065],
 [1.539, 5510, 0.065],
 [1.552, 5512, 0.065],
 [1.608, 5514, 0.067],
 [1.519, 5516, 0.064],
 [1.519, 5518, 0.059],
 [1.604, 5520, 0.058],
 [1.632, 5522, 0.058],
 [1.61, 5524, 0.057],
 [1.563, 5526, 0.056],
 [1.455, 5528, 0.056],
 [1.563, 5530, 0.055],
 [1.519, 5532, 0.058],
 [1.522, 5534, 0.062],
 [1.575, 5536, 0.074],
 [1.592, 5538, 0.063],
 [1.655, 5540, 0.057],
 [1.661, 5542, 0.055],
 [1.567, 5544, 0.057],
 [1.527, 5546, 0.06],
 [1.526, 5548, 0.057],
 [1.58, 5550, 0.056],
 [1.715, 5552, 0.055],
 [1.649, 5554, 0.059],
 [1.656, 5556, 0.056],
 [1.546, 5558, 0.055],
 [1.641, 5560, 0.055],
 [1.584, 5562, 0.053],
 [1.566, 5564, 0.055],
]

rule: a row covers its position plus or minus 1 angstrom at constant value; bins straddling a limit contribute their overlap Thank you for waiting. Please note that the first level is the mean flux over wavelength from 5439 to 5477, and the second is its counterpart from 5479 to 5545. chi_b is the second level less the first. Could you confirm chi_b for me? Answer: -0.024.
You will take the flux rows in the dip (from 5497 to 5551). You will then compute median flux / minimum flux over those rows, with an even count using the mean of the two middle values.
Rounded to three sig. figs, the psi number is 1.09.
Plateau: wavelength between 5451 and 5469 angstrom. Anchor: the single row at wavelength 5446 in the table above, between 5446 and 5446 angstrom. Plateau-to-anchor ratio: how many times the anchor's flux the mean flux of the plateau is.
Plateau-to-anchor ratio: 0.99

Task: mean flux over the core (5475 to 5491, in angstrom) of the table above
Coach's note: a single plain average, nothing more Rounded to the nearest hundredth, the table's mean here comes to 1.54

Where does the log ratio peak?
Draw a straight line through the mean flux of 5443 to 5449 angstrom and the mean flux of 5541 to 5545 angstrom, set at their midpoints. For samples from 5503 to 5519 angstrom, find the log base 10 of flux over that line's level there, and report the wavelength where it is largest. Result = 5508 angstrom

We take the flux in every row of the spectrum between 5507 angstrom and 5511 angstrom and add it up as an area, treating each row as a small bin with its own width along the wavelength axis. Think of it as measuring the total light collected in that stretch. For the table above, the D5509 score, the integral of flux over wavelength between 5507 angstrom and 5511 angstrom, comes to 6.31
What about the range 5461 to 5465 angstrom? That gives 6.34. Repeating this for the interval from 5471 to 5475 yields 6.45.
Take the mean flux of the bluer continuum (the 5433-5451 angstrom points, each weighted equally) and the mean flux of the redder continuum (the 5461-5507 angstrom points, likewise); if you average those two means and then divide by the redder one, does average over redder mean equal 1.01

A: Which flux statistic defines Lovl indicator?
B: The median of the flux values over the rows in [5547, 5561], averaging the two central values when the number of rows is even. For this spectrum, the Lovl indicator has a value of 1.64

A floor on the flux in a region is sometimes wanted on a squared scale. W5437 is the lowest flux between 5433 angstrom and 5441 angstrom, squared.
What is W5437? 2.2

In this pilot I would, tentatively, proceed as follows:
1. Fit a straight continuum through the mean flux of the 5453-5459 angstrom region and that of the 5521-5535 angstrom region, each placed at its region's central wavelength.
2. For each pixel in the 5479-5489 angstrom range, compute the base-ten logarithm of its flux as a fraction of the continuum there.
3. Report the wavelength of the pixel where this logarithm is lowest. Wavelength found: 5480 angstrom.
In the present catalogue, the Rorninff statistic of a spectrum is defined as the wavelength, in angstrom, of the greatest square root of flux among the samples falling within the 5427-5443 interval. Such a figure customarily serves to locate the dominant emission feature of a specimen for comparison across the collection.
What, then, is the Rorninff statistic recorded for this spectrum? 5432 angstrom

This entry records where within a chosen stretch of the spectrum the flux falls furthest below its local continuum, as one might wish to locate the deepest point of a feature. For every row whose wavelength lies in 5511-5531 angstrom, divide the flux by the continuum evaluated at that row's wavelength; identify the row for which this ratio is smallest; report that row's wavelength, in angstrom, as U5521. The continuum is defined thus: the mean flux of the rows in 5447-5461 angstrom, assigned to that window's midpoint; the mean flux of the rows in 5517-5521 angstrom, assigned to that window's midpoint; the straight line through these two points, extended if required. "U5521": 5528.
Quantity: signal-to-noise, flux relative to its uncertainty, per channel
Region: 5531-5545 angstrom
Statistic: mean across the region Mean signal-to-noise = 26.3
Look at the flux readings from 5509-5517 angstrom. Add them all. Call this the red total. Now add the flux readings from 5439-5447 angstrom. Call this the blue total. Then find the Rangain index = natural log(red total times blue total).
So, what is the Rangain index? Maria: 3.69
